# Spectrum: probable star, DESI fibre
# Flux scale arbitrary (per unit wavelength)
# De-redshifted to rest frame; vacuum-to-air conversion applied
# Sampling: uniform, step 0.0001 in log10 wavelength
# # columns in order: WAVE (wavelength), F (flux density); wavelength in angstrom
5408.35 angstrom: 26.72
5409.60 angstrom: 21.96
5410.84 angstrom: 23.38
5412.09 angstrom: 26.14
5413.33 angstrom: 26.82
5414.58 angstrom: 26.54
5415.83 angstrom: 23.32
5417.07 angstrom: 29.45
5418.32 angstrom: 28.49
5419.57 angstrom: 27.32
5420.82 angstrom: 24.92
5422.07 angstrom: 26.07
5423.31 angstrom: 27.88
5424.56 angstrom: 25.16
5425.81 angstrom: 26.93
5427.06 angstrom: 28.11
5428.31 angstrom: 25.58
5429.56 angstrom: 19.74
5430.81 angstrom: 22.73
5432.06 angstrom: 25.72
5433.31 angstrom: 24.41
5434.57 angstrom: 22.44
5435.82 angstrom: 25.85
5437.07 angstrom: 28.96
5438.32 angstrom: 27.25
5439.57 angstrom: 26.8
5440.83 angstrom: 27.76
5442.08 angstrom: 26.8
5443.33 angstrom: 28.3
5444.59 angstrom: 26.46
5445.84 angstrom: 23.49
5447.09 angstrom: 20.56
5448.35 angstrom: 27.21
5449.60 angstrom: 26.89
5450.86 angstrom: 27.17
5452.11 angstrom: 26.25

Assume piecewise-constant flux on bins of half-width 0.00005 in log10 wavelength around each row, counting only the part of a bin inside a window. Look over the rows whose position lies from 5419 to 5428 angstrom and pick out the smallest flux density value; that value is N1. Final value 24.92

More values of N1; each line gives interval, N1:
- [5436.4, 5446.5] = 23.49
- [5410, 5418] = 23.32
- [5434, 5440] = 22.44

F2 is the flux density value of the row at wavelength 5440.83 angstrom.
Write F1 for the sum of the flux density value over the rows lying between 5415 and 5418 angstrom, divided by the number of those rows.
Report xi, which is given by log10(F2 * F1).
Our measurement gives 2.86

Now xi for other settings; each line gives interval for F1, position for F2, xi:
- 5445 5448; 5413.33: 2.77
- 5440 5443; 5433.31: 2.82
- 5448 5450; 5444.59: 2.85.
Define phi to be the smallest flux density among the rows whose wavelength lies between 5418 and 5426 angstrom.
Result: 24.92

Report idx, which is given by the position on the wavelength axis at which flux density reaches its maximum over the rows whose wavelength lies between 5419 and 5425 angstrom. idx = 5423.31 angstrom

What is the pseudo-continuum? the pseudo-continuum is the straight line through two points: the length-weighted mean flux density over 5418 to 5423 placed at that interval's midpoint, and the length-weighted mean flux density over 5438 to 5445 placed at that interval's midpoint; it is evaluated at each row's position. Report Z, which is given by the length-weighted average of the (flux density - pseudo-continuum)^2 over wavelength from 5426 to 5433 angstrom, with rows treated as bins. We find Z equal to 14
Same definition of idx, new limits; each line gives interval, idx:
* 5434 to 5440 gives 5437.07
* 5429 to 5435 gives 5432.06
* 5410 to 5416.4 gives 5413.33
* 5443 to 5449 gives 5443.33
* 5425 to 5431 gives 5427.06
